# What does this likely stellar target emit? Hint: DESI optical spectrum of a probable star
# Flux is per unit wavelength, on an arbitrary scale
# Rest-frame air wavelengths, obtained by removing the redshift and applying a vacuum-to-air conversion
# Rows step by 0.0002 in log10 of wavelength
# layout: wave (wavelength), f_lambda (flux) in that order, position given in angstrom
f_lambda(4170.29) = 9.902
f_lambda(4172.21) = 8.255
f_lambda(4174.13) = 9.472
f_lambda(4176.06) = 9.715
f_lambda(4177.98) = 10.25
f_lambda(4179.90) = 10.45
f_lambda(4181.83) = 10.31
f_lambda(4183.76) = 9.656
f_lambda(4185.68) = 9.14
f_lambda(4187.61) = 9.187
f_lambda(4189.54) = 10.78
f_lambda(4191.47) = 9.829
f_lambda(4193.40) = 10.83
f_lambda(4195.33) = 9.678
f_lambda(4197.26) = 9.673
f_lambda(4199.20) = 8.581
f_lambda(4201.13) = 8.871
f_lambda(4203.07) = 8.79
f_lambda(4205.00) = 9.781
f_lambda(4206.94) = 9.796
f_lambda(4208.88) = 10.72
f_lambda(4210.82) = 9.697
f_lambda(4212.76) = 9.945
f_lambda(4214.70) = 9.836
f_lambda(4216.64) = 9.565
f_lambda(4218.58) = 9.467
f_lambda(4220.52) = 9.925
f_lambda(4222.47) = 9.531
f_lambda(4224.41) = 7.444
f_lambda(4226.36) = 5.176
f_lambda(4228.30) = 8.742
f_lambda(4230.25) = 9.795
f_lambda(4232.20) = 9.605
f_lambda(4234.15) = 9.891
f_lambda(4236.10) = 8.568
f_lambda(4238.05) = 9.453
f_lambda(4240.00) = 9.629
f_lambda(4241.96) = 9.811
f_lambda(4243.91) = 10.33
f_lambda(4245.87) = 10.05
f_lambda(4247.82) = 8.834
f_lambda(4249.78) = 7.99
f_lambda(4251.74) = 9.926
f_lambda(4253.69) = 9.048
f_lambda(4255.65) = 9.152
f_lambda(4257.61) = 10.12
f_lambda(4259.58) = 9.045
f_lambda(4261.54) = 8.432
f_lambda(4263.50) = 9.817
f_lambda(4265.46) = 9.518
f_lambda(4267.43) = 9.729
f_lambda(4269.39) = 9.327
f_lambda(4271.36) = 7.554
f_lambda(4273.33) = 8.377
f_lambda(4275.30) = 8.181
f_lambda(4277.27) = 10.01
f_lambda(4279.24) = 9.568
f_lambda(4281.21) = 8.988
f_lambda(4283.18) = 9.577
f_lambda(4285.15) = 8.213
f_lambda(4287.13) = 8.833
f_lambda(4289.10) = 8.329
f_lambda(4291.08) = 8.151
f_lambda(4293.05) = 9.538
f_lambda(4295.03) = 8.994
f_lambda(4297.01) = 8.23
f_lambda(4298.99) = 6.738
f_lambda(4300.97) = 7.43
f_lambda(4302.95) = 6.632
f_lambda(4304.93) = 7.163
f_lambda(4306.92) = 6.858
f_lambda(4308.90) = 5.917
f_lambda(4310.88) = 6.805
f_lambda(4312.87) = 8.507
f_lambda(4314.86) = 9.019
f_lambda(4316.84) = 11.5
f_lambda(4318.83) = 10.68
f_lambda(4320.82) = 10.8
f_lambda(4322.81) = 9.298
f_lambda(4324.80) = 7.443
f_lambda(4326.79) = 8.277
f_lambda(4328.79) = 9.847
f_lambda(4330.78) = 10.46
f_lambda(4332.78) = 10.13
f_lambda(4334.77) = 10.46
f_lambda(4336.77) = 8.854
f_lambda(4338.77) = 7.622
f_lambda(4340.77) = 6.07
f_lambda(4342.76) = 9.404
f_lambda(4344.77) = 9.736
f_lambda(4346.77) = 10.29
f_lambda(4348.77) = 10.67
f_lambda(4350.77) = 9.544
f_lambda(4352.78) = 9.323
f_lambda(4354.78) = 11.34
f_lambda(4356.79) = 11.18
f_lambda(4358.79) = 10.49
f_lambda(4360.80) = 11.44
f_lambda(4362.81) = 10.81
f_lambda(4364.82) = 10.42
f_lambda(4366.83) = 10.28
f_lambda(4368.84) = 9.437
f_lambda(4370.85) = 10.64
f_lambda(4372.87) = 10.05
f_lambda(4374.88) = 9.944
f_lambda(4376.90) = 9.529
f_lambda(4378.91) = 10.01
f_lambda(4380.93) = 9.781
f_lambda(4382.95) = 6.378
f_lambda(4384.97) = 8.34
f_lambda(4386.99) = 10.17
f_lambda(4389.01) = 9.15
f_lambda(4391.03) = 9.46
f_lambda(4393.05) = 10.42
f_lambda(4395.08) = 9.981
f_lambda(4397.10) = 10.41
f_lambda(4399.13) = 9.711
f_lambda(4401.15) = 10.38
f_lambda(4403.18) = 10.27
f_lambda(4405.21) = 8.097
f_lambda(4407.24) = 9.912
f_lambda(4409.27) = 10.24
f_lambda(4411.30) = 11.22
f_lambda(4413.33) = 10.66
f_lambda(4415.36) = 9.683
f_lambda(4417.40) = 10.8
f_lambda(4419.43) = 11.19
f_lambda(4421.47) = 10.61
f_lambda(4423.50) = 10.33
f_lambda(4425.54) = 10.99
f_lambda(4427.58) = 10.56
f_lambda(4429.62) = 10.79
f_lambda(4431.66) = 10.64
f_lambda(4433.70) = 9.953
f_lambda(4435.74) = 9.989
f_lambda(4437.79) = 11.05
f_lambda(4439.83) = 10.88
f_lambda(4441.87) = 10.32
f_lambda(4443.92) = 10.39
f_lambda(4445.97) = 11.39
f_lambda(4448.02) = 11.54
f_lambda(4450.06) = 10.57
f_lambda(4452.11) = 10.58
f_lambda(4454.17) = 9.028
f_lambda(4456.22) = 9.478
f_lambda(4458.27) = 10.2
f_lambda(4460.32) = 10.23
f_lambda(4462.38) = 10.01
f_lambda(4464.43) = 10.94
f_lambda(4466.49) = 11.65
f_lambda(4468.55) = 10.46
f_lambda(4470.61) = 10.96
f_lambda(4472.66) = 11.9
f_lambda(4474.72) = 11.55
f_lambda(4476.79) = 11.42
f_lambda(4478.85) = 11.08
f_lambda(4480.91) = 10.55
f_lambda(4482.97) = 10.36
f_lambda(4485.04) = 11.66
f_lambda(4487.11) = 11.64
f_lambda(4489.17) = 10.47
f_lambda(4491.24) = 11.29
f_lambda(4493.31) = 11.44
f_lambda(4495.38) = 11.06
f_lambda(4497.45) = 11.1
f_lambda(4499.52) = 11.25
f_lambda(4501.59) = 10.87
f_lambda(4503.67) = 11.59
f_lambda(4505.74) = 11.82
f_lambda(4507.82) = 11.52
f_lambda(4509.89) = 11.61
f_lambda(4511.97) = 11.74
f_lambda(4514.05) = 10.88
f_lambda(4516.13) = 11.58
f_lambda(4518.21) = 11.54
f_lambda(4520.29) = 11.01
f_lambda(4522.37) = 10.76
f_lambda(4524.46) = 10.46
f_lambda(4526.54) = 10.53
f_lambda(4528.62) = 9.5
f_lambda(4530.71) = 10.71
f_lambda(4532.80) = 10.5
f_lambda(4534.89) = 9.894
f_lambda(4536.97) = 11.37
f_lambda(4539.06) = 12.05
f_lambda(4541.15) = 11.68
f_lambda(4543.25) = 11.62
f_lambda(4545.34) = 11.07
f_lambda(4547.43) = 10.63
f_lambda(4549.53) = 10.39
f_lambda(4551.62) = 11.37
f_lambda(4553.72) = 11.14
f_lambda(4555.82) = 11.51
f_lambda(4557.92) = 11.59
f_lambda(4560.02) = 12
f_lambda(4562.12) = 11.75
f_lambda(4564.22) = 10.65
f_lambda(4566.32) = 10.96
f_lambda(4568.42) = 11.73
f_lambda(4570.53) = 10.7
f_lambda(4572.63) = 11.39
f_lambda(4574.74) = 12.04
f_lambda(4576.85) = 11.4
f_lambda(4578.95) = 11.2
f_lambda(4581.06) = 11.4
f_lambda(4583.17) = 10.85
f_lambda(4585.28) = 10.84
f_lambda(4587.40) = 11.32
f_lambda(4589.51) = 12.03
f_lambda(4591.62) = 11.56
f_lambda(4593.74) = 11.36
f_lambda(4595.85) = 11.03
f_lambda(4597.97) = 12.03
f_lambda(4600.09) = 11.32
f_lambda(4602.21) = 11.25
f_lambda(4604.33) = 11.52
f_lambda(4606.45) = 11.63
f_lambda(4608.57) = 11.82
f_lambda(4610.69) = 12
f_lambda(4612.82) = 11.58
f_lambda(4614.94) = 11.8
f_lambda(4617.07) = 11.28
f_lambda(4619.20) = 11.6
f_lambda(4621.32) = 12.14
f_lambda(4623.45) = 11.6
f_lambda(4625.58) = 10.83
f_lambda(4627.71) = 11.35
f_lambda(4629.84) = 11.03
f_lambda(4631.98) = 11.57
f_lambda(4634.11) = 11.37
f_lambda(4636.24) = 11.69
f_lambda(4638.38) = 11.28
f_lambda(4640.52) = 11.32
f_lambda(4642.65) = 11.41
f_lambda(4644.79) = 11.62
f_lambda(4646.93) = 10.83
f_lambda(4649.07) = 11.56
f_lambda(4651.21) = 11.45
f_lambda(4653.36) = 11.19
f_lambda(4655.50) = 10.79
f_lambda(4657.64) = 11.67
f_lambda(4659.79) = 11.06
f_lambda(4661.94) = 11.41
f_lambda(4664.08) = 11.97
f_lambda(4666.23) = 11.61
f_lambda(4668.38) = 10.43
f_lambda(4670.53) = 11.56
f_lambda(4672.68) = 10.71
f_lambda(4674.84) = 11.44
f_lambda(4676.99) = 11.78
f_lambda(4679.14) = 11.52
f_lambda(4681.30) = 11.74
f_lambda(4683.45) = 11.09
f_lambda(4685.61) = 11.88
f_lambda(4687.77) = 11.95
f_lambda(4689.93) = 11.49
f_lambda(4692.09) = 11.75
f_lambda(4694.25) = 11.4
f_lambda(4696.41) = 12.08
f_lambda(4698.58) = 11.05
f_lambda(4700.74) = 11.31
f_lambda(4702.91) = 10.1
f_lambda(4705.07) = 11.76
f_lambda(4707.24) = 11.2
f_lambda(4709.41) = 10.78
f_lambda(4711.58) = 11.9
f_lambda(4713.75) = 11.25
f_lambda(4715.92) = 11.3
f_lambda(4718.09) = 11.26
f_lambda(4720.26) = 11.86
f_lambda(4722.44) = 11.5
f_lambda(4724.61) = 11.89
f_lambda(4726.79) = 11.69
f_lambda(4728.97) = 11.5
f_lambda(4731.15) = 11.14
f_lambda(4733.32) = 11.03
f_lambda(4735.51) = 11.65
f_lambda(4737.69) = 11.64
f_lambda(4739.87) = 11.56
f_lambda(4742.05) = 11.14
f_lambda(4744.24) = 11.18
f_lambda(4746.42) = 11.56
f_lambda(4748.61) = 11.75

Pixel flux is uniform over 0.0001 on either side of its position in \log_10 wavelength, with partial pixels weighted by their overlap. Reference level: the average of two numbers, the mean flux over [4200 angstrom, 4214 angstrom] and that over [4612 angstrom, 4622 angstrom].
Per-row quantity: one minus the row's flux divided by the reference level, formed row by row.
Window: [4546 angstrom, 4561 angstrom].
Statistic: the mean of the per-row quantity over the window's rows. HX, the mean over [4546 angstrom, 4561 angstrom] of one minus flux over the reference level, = -0.05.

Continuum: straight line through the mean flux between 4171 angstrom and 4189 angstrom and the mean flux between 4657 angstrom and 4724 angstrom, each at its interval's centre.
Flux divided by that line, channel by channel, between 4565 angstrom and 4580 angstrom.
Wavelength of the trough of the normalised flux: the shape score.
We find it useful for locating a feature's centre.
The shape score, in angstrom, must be 4570.53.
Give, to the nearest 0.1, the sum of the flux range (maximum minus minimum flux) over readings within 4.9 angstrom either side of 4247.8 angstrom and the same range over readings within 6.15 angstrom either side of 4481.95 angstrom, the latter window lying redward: 3.6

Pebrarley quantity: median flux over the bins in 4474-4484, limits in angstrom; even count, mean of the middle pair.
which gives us 11.1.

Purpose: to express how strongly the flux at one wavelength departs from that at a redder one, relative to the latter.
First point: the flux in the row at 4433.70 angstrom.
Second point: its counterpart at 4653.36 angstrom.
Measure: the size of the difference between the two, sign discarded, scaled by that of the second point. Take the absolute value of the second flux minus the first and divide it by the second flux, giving 0.11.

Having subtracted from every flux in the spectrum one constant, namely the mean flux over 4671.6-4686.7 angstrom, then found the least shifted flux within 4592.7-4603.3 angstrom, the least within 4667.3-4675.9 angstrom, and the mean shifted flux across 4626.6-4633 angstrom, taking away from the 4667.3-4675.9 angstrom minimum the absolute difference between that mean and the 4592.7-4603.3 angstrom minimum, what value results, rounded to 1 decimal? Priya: -1.3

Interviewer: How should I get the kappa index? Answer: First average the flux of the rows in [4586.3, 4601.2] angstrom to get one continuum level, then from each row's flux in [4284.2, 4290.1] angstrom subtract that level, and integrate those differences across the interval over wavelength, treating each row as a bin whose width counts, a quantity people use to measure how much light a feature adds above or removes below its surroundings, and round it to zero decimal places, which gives -18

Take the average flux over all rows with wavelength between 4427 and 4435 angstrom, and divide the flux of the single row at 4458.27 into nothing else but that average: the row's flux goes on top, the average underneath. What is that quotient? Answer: 0.97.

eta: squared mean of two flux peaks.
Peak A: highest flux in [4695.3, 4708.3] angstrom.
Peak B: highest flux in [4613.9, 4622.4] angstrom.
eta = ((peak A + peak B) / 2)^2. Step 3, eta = 147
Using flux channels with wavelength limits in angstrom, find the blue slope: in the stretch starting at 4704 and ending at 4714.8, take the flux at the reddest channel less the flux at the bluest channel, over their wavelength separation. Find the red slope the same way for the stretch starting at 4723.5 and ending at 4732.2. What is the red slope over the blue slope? 1.95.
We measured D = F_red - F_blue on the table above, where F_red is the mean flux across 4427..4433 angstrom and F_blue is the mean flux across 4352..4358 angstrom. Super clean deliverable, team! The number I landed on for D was 0.0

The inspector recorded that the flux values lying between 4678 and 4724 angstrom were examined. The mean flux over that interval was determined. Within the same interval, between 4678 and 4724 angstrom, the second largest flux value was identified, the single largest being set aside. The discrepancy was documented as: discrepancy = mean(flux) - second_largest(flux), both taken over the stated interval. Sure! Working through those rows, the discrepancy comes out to -0.51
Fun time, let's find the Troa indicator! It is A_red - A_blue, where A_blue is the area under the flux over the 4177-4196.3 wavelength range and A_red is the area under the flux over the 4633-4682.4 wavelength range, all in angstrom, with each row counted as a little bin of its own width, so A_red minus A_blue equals 368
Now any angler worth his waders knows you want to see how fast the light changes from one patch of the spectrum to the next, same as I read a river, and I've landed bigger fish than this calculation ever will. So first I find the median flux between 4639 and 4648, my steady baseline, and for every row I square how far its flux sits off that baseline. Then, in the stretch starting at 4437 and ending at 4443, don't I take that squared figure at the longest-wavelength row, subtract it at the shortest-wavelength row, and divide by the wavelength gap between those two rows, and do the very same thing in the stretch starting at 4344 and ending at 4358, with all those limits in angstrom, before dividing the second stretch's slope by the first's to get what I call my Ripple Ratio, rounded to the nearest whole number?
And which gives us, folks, -1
